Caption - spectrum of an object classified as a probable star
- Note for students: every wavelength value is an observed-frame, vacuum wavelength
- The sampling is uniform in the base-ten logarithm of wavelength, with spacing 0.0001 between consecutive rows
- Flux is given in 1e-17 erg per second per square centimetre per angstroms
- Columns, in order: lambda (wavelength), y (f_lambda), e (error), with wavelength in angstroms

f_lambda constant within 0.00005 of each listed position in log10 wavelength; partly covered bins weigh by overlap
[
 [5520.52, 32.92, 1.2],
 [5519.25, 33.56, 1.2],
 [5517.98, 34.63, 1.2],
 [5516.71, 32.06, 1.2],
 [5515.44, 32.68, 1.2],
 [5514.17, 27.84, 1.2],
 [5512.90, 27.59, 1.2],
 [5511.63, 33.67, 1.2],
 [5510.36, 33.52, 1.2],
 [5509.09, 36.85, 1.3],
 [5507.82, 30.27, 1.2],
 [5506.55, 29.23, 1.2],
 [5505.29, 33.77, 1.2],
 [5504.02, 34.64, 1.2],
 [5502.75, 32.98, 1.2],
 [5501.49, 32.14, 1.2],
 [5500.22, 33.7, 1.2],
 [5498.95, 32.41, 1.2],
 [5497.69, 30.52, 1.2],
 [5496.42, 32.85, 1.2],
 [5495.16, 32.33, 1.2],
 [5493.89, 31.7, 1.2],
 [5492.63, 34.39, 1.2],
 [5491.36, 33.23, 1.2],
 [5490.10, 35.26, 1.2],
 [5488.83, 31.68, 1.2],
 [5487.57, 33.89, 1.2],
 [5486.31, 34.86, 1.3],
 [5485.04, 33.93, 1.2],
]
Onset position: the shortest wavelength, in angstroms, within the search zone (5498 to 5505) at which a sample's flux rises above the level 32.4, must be 5498.95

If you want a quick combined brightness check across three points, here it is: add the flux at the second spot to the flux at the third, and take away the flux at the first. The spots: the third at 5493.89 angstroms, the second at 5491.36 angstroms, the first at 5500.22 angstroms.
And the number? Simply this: 31.2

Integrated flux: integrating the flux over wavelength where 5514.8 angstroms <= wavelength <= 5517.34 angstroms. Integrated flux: 82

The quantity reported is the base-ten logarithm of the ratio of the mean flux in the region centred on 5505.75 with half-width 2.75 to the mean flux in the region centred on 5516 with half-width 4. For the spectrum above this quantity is 0.008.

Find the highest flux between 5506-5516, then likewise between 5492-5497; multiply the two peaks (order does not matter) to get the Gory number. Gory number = 1267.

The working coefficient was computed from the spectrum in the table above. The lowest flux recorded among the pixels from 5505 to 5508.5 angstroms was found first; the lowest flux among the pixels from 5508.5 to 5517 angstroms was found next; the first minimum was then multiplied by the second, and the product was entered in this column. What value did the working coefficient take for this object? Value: 806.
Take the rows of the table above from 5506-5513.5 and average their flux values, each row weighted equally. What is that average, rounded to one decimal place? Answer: 31.9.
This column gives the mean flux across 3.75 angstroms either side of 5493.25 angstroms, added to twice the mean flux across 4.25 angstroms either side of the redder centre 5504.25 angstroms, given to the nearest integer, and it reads 98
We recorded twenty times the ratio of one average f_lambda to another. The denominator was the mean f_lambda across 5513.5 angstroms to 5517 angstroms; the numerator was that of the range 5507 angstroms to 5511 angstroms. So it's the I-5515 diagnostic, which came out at 21.7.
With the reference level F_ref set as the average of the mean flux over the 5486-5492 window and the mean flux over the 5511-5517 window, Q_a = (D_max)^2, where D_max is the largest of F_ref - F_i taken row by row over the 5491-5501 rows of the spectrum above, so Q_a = 3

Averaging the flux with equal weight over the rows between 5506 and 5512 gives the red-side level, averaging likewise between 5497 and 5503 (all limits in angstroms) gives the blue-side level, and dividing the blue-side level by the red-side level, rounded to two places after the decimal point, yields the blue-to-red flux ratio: 0.99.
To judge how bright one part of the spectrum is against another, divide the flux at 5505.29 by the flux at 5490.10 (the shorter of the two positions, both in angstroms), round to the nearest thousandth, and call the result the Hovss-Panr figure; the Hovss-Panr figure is 0.958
